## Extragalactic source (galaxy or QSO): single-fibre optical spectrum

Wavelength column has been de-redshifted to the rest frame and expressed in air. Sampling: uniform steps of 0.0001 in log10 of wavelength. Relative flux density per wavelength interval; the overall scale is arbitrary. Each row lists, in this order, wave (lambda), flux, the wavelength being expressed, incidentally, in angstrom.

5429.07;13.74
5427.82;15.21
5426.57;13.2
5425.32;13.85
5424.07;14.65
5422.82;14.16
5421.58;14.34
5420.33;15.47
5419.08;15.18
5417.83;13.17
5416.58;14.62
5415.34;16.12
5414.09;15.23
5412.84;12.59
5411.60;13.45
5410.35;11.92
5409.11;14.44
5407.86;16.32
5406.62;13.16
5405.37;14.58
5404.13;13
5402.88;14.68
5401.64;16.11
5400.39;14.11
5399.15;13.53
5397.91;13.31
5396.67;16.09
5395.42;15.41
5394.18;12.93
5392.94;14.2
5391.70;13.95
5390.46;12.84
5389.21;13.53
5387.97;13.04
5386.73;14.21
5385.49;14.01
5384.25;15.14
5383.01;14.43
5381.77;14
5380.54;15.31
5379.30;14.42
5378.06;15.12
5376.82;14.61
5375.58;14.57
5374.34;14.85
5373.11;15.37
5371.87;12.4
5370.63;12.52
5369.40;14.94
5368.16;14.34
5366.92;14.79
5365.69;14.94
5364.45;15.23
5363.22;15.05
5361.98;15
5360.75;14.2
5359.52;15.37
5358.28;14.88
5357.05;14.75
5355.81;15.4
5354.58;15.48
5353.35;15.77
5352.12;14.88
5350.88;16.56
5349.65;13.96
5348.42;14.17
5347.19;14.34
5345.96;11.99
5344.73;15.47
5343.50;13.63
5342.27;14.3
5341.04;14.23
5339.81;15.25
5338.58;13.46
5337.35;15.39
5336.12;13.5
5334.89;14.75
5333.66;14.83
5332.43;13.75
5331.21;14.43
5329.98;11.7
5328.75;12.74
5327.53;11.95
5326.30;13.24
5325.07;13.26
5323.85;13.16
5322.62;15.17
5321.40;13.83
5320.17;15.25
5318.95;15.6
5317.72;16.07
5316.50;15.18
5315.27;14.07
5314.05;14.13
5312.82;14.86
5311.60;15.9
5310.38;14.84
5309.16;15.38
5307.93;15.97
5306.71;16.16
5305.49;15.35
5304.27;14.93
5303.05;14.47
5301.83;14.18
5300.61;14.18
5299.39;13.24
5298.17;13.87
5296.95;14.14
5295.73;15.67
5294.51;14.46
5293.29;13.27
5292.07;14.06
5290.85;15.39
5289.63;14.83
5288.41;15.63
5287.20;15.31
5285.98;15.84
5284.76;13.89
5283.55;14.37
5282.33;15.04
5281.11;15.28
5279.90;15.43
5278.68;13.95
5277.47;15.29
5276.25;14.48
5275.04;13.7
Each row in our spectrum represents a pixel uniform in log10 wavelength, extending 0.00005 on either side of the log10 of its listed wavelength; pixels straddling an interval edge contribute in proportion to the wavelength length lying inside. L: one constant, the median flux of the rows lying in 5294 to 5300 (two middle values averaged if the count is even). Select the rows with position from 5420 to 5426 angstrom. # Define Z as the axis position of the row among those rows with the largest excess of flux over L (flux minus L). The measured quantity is 5420.33 angstrom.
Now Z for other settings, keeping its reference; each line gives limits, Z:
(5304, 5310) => 5306.71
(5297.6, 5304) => 5303.05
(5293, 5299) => 5295.73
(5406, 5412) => 5407.86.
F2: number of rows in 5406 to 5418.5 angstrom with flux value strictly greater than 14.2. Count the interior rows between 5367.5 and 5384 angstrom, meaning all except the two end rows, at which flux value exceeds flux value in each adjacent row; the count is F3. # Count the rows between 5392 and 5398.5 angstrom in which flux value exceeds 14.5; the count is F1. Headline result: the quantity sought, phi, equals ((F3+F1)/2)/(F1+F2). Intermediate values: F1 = 2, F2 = 5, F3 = 4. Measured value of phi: 0.43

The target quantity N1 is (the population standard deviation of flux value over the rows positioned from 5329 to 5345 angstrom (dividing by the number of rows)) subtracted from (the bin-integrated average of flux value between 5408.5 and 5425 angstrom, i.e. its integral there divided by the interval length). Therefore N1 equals 13.3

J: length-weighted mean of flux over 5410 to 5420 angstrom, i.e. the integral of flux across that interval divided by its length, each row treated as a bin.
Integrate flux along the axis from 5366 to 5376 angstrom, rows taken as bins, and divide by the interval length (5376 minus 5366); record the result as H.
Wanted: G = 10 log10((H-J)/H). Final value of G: -21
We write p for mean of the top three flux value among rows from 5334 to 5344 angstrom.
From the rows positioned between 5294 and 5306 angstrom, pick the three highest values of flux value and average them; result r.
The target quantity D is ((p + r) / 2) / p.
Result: 1.01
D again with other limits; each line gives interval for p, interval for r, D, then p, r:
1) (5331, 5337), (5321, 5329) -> 0.98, 14.7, 14.1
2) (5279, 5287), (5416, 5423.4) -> 0.99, 15.5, 15.1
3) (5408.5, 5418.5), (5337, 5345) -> 1.00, 15.3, 15.4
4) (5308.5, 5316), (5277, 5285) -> 1.00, 15.4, 15.3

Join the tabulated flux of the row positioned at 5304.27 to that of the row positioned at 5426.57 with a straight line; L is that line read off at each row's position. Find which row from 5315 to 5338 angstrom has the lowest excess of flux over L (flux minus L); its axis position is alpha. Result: 5329.98 angstrom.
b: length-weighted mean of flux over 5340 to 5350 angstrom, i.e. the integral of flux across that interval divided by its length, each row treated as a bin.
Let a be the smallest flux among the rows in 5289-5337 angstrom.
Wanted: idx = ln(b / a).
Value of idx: 0.185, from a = 11.7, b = 14.1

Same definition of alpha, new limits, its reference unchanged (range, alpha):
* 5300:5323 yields 5321.40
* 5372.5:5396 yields 5390.46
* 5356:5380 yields 5371.87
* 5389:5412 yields 5410.35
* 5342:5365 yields 5345.96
